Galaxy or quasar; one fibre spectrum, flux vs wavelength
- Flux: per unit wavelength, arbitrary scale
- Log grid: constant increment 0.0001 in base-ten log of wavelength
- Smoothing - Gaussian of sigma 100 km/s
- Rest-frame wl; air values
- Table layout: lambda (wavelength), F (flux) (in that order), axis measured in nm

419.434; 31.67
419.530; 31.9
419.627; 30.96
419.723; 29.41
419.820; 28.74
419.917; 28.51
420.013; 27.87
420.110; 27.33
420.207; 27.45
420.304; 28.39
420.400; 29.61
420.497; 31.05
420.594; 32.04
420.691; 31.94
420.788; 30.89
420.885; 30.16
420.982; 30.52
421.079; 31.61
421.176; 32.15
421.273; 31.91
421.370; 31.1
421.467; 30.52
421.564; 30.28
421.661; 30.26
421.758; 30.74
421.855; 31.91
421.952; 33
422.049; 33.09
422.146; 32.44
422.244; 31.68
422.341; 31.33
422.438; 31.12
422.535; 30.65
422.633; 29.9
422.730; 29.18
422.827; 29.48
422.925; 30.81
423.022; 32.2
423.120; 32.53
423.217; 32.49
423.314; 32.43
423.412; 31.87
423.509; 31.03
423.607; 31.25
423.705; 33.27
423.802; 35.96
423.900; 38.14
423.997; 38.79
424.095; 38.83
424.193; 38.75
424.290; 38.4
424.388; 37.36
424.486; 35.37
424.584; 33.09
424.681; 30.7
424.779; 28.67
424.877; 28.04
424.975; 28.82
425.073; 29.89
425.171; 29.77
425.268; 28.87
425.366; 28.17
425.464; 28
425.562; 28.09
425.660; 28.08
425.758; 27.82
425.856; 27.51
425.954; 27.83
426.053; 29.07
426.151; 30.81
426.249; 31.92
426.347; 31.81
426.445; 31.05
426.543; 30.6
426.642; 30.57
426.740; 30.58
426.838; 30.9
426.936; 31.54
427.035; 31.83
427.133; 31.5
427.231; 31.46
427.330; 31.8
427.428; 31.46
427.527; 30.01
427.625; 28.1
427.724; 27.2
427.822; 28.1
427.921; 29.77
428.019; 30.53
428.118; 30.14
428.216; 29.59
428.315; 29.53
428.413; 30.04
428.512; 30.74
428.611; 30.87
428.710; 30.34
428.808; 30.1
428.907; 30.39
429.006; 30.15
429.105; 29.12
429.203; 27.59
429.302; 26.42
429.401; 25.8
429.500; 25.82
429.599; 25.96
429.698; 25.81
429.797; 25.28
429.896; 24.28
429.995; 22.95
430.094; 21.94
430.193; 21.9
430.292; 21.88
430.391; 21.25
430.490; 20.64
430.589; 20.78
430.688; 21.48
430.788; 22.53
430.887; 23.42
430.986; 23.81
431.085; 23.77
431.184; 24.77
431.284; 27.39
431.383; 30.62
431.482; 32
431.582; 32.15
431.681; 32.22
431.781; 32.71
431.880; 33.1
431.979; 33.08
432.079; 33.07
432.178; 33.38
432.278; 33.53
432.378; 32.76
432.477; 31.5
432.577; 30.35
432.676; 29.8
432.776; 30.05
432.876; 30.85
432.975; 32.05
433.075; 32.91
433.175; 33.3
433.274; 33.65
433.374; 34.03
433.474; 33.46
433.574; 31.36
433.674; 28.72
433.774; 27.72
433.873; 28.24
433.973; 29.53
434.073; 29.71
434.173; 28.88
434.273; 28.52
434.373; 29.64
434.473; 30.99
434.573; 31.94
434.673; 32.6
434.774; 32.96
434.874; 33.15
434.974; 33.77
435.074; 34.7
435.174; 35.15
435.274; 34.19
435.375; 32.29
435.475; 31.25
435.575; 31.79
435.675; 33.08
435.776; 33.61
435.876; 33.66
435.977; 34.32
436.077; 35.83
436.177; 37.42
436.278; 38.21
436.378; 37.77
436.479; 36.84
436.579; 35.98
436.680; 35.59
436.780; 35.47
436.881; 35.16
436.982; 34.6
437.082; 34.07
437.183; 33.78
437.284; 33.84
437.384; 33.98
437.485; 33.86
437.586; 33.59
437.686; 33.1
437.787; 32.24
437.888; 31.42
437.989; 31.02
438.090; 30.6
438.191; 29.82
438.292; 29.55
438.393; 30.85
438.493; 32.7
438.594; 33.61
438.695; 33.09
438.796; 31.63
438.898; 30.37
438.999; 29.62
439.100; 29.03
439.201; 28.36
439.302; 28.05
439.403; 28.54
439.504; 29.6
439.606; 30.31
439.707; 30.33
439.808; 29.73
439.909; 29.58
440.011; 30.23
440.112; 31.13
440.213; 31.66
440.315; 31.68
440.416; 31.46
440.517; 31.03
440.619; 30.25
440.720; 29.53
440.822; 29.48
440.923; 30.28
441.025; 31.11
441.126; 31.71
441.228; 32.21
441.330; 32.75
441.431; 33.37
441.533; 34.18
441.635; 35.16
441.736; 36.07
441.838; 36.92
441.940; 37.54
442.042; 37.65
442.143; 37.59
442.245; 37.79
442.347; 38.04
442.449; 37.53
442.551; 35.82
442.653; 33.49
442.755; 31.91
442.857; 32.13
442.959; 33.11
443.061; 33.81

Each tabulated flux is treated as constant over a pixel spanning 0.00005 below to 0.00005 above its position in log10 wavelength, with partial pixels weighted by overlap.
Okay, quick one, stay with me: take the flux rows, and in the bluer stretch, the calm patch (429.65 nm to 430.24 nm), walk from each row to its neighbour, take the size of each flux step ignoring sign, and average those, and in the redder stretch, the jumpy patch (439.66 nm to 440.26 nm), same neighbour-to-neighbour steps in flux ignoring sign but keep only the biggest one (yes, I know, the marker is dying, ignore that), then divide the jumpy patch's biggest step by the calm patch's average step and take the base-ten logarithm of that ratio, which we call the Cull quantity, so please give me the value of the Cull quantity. 0.1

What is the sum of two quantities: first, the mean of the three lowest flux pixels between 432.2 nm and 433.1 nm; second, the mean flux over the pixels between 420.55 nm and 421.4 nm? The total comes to 61.4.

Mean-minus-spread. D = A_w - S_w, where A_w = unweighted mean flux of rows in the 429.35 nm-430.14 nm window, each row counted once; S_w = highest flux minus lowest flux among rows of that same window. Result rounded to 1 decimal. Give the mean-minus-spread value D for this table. 20.7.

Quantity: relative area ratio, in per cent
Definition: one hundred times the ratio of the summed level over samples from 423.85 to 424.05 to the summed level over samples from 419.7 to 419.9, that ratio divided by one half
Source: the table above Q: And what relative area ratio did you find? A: 265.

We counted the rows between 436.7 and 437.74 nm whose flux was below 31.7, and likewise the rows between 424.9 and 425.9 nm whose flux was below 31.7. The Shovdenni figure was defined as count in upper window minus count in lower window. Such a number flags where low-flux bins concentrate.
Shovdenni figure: -10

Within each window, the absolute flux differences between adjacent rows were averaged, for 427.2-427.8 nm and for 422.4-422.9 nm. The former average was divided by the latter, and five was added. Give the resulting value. 6.8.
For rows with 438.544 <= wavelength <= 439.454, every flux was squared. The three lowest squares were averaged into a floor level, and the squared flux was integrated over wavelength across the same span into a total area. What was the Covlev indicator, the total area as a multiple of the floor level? 1.0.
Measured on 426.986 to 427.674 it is 0.7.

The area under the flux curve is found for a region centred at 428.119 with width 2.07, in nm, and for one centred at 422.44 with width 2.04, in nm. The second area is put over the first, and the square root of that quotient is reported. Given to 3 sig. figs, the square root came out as 1.01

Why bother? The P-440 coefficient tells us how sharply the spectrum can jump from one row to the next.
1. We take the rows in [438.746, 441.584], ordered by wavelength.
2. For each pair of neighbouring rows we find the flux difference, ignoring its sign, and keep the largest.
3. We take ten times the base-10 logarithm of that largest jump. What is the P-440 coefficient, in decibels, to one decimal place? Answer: 1.0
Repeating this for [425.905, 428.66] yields 2.8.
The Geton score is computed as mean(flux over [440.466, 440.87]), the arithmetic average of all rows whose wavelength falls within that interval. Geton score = 30.1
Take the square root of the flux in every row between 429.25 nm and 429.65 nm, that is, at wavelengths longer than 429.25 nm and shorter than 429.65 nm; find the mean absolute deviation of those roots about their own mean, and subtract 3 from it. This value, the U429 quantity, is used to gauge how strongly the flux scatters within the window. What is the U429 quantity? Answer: -2.979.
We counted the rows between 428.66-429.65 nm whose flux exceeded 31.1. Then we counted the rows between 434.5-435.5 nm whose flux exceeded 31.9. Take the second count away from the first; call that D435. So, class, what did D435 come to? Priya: -9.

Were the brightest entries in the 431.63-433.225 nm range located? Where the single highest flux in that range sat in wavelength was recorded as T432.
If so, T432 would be 432.278 nm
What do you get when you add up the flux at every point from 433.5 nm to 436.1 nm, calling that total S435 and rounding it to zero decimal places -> 828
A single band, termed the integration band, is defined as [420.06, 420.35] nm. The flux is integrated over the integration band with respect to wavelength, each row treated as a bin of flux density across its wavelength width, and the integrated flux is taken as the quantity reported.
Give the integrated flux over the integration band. 8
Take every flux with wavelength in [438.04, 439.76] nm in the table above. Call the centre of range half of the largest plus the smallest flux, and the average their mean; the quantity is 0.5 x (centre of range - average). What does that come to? 0.24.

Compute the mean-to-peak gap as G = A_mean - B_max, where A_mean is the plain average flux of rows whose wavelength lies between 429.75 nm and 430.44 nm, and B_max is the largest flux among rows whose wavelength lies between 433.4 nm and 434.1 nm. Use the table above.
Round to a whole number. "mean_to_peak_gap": -11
